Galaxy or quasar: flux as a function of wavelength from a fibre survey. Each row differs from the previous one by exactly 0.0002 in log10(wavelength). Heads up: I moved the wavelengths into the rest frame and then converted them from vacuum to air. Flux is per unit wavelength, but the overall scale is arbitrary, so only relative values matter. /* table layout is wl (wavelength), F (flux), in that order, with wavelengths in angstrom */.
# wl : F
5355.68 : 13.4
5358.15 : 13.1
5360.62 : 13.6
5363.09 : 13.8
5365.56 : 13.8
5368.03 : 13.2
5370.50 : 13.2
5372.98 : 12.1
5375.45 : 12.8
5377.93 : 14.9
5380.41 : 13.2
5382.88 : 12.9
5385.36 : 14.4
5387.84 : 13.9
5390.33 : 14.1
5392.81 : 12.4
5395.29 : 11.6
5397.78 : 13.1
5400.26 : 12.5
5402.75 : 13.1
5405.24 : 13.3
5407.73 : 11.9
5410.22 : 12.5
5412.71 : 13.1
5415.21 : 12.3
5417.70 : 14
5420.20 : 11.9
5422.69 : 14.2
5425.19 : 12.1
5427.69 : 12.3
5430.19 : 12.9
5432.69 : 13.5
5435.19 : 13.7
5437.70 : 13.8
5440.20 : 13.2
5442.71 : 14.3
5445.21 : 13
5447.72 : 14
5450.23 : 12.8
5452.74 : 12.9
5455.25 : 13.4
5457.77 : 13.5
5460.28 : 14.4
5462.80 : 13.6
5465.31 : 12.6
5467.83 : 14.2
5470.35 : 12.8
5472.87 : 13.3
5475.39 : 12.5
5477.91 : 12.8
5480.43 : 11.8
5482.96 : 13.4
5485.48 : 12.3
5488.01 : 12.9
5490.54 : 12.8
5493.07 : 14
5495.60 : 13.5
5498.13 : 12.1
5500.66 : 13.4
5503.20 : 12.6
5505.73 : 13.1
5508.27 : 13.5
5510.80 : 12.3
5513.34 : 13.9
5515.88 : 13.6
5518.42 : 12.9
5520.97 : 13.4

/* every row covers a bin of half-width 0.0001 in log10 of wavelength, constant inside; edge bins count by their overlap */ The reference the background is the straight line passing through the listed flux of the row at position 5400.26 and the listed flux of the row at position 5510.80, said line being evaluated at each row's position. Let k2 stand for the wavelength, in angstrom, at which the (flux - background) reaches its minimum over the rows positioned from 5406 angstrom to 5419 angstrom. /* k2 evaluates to 5407.73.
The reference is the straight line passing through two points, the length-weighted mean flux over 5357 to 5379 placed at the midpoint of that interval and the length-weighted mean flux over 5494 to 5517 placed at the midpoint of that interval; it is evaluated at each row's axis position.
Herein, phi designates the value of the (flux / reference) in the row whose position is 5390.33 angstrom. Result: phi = 1.06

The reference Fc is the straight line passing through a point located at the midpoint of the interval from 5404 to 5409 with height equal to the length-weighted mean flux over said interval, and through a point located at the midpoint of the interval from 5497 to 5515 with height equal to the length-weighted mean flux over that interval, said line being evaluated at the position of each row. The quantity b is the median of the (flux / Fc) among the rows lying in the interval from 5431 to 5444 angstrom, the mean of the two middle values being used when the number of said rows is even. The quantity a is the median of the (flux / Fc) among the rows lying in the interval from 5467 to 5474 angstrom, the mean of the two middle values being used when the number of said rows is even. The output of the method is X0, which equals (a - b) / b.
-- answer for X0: -0.04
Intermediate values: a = 1.03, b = 1.08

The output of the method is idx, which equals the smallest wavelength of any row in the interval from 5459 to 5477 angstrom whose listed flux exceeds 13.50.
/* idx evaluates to 5460.28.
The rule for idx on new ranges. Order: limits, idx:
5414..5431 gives 5417.70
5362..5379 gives 5363.09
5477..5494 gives 5493.07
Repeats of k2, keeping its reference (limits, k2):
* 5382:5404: 5395.29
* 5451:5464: 5452.74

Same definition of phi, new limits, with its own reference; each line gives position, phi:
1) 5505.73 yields 1.00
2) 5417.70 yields 1.05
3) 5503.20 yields 0.96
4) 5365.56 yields 1.03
